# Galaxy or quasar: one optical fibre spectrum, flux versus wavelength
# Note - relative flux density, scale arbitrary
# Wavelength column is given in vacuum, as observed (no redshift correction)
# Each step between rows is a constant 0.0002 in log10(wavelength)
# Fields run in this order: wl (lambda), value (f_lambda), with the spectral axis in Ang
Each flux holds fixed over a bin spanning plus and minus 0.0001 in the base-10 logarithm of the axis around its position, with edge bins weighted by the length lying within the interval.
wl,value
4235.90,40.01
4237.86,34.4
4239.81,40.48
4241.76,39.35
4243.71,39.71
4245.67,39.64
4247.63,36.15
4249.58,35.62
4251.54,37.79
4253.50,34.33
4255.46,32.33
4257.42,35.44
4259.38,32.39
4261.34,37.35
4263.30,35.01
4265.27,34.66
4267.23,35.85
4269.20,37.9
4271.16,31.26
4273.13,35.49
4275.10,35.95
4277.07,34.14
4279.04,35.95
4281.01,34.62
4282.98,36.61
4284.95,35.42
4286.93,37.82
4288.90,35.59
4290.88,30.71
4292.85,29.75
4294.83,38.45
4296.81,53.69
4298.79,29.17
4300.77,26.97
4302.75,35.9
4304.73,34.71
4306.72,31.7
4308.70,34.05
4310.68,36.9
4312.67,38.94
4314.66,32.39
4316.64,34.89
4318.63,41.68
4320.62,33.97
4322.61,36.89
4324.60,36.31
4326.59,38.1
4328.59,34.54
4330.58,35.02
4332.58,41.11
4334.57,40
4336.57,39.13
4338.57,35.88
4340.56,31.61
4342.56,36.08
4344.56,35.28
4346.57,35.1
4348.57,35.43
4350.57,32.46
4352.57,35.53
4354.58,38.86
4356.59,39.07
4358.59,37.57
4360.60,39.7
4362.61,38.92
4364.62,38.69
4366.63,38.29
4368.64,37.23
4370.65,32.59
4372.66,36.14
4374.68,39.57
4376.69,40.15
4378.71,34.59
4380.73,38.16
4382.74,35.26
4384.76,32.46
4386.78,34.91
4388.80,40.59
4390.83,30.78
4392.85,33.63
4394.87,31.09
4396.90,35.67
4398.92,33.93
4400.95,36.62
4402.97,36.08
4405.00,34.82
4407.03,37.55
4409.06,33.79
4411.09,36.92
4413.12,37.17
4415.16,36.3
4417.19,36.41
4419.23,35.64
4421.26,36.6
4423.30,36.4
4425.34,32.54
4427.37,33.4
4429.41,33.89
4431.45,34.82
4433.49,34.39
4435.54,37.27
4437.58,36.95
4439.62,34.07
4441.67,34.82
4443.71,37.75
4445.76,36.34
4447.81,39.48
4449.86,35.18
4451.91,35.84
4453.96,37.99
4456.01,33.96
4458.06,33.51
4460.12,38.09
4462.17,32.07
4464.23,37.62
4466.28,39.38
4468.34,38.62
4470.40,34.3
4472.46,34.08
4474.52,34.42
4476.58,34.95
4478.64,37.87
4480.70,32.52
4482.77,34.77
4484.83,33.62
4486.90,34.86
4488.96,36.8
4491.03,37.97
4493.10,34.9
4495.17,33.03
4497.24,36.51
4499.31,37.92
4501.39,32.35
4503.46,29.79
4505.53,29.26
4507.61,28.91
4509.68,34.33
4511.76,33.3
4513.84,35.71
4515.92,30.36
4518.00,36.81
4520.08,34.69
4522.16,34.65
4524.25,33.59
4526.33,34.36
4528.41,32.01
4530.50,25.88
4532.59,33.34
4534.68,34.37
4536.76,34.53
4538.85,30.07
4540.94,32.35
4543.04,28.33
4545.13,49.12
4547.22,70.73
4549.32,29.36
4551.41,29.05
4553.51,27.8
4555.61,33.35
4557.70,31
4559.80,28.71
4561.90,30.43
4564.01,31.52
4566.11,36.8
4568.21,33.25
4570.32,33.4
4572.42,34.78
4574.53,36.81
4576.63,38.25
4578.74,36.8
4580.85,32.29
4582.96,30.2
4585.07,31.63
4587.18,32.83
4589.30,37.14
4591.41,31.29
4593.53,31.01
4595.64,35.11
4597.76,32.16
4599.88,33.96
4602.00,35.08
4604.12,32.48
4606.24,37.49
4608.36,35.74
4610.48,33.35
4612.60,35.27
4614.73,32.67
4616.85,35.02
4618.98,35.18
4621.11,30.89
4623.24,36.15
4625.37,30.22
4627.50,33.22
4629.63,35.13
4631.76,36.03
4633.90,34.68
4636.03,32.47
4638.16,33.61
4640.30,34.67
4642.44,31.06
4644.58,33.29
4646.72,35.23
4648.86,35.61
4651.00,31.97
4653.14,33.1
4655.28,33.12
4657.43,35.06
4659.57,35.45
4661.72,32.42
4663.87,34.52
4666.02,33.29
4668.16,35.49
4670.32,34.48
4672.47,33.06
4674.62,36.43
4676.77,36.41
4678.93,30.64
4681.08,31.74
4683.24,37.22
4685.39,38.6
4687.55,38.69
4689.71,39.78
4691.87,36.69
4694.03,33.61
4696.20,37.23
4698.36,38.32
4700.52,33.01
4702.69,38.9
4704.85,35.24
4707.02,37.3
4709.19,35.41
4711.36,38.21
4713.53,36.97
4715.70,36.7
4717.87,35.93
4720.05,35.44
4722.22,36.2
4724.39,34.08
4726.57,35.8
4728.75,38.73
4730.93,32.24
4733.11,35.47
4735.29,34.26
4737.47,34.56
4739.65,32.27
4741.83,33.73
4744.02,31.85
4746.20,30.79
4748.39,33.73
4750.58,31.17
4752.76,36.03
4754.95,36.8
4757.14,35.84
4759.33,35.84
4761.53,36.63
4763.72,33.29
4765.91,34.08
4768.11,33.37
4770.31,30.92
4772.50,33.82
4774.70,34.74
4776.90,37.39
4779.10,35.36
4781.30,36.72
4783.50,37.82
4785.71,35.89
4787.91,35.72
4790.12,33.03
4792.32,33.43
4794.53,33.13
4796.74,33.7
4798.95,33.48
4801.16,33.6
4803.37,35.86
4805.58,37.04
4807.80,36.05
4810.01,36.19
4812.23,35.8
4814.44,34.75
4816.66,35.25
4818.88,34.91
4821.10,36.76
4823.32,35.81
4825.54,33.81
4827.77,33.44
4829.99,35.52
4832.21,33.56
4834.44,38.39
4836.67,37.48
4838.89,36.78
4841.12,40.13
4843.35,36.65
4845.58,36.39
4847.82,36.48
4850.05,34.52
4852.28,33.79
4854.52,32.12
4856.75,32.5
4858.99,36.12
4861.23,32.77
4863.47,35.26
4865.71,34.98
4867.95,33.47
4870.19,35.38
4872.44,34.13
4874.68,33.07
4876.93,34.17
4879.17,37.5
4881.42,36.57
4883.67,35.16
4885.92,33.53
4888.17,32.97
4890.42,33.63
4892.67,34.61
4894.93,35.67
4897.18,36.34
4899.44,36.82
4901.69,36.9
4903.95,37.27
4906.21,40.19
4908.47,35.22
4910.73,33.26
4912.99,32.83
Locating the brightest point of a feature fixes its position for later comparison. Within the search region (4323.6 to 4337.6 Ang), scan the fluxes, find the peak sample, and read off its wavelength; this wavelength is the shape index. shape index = 4332.58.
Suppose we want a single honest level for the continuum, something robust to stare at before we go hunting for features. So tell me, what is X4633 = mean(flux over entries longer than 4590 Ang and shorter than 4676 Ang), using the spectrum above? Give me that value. 33.9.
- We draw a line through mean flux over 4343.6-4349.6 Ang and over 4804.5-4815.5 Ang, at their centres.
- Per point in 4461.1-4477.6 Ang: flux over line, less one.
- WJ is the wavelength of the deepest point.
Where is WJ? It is 4462.17 Ang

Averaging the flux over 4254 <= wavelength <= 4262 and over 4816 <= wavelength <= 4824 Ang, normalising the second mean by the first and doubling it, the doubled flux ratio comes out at 2.08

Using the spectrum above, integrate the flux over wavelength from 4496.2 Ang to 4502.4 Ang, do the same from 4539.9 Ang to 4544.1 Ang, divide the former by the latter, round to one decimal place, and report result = 1.7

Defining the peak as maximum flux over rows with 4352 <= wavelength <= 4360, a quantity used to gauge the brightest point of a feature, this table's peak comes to 39.07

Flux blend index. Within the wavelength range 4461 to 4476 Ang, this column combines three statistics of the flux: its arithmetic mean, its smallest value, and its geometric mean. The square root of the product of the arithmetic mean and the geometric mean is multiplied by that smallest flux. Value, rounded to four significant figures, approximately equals 1146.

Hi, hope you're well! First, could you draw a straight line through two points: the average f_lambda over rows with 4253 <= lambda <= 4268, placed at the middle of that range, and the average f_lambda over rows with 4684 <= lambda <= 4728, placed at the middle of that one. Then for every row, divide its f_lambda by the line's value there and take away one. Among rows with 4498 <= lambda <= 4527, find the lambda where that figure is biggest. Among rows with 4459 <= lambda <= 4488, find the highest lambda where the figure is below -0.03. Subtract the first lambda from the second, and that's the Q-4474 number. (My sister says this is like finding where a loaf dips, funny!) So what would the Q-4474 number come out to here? -14.5 Ang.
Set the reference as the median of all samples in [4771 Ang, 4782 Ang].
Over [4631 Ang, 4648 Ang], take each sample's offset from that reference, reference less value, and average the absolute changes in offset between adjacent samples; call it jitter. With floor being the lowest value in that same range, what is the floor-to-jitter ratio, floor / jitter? 16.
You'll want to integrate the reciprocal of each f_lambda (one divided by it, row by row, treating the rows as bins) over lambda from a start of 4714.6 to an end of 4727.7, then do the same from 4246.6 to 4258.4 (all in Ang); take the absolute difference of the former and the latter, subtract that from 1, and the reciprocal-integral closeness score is 0.968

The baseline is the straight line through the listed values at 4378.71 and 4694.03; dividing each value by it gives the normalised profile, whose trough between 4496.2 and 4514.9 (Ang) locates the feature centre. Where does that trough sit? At 4507.61 Ang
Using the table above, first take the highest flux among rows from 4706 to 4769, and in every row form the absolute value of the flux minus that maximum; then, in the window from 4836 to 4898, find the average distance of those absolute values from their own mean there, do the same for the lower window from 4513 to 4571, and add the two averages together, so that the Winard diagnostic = 4.8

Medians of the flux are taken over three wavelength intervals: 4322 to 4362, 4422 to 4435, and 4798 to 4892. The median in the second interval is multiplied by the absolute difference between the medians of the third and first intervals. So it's 34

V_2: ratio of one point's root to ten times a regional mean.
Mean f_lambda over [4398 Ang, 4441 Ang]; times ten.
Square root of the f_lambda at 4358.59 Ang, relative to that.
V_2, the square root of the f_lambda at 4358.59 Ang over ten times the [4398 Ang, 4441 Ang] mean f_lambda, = 0.0173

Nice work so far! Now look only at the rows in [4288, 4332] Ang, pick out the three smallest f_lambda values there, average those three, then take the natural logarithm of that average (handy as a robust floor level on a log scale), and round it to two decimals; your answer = 3.35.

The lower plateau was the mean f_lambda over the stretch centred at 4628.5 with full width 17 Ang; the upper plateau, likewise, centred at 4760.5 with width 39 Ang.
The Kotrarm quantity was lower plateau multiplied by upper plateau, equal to 1149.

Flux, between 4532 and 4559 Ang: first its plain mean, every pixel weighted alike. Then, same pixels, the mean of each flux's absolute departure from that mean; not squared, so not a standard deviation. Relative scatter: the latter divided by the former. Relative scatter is 0.210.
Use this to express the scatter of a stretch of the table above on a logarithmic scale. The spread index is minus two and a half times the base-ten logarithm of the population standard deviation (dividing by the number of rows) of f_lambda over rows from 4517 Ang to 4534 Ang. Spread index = -1.2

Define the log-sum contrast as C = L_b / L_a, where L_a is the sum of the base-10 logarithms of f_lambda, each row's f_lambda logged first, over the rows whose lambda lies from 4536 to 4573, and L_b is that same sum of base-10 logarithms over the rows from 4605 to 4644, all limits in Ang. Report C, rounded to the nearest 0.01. 1.00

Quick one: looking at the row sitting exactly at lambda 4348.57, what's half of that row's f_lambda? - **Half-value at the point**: 17.7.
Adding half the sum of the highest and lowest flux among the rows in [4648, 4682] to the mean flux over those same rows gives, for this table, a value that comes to 67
